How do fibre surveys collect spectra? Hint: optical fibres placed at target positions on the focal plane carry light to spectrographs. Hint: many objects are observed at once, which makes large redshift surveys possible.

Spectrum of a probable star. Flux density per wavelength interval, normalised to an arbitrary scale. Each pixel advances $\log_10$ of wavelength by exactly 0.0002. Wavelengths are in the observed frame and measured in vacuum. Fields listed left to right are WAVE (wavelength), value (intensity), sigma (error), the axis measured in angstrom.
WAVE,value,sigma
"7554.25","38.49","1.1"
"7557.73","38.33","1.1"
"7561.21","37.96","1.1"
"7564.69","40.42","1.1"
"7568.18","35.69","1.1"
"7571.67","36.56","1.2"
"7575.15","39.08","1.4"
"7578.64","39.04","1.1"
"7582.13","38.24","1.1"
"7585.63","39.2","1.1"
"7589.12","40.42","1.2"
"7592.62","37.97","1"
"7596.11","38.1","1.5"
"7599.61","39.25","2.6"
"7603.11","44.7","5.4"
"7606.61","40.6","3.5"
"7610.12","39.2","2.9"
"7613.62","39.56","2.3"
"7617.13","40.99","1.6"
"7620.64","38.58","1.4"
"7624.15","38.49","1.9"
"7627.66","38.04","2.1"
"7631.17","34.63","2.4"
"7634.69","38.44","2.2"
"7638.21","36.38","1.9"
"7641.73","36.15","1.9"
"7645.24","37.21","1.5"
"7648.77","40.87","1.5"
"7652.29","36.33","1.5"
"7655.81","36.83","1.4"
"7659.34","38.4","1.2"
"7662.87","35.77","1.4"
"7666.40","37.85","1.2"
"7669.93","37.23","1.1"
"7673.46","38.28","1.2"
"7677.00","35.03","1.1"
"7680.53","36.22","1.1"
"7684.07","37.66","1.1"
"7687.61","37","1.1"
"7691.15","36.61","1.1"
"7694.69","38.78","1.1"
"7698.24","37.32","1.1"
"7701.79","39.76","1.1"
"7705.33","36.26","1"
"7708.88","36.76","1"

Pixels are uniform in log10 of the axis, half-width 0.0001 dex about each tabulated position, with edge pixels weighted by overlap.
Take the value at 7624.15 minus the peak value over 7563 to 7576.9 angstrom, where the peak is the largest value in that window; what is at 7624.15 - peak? -1.9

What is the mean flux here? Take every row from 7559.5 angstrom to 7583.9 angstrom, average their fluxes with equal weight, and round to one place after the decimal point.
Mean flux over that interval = 38.1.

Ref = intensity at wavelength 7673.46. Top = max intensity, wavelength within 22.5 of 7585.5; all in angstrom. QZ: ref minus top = -6.4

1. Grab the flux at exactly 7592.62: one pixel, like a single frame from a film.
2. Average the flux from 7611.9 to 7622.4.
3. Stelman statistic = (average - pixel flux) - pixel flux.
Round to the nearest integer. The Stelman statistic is -36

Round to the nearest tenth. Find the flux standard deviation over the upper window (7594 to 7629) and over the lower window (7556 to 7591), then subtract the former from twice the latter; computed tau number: 1.0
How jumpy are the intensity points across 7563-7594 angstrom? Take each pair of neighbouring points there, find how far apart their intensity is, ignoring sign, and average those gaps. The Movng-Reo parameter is 1.70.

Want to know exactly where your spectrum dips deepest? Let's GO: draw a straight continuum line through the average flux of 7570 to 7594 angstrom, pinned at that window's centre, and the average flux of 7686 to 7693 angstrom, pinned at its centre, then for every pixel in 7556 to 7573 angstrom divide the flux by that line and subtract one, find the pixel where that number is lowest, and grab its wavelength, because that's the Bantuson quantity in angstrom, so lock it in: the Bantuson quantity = 7568.18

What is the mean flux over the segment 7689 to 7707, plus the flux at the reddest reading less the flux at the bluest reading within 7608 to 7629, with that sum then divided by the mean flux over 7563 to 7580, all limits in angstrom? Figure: 0.96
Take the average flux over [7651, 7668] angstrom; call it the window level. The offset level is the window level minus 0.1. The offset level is 36.9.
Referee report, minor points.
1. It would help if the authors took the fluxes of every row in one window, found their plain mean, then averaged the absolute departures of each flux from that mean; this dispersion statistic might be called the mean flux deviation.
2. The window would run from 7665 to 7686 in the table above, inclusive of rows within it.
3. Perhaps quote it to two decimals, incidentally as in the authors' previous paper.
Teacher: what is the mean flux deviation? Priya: 0.95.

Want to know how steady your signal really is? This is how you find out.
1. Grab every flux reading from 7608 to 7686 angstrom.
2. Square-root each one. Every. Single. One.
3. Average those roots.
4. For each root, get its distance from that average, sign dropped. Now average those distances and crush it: 0.109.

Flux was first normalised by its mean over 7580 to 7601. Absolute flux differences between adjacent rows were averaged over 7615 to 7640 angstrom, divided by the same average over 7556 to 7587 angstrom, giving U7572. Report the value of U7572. 1.3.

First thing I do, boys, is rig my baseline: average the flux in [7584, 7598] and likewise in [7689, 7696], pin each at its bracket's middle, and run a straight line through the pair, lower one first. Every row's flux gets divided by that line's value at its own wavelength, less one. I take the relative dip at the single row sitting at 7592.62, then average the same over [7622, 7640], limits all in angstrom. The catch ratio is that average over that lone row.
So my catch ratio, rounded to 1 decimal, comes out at 1.3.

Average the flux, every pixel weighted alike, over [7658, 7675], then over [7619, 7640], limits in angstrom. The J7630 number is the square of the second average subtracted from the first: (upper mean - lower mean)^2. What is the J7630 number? 0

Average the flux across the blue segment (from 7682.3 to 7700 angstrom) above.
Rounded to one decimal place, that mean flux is 37.5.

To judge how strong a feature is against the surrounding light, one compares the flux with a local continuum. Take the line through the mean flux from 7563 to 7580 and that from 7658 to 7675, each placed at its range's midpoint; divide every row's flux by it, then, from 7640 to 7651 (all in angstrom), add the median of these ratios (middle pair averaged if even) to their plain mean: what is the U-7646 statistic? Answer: 2.00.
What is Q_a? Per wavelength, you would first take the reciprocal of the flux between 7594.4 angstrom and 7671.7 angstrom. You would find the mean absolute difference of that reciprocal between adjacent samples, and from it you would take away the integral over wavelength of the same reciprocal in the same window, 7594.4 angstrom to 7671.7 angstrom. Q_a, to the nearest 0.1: -2.0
